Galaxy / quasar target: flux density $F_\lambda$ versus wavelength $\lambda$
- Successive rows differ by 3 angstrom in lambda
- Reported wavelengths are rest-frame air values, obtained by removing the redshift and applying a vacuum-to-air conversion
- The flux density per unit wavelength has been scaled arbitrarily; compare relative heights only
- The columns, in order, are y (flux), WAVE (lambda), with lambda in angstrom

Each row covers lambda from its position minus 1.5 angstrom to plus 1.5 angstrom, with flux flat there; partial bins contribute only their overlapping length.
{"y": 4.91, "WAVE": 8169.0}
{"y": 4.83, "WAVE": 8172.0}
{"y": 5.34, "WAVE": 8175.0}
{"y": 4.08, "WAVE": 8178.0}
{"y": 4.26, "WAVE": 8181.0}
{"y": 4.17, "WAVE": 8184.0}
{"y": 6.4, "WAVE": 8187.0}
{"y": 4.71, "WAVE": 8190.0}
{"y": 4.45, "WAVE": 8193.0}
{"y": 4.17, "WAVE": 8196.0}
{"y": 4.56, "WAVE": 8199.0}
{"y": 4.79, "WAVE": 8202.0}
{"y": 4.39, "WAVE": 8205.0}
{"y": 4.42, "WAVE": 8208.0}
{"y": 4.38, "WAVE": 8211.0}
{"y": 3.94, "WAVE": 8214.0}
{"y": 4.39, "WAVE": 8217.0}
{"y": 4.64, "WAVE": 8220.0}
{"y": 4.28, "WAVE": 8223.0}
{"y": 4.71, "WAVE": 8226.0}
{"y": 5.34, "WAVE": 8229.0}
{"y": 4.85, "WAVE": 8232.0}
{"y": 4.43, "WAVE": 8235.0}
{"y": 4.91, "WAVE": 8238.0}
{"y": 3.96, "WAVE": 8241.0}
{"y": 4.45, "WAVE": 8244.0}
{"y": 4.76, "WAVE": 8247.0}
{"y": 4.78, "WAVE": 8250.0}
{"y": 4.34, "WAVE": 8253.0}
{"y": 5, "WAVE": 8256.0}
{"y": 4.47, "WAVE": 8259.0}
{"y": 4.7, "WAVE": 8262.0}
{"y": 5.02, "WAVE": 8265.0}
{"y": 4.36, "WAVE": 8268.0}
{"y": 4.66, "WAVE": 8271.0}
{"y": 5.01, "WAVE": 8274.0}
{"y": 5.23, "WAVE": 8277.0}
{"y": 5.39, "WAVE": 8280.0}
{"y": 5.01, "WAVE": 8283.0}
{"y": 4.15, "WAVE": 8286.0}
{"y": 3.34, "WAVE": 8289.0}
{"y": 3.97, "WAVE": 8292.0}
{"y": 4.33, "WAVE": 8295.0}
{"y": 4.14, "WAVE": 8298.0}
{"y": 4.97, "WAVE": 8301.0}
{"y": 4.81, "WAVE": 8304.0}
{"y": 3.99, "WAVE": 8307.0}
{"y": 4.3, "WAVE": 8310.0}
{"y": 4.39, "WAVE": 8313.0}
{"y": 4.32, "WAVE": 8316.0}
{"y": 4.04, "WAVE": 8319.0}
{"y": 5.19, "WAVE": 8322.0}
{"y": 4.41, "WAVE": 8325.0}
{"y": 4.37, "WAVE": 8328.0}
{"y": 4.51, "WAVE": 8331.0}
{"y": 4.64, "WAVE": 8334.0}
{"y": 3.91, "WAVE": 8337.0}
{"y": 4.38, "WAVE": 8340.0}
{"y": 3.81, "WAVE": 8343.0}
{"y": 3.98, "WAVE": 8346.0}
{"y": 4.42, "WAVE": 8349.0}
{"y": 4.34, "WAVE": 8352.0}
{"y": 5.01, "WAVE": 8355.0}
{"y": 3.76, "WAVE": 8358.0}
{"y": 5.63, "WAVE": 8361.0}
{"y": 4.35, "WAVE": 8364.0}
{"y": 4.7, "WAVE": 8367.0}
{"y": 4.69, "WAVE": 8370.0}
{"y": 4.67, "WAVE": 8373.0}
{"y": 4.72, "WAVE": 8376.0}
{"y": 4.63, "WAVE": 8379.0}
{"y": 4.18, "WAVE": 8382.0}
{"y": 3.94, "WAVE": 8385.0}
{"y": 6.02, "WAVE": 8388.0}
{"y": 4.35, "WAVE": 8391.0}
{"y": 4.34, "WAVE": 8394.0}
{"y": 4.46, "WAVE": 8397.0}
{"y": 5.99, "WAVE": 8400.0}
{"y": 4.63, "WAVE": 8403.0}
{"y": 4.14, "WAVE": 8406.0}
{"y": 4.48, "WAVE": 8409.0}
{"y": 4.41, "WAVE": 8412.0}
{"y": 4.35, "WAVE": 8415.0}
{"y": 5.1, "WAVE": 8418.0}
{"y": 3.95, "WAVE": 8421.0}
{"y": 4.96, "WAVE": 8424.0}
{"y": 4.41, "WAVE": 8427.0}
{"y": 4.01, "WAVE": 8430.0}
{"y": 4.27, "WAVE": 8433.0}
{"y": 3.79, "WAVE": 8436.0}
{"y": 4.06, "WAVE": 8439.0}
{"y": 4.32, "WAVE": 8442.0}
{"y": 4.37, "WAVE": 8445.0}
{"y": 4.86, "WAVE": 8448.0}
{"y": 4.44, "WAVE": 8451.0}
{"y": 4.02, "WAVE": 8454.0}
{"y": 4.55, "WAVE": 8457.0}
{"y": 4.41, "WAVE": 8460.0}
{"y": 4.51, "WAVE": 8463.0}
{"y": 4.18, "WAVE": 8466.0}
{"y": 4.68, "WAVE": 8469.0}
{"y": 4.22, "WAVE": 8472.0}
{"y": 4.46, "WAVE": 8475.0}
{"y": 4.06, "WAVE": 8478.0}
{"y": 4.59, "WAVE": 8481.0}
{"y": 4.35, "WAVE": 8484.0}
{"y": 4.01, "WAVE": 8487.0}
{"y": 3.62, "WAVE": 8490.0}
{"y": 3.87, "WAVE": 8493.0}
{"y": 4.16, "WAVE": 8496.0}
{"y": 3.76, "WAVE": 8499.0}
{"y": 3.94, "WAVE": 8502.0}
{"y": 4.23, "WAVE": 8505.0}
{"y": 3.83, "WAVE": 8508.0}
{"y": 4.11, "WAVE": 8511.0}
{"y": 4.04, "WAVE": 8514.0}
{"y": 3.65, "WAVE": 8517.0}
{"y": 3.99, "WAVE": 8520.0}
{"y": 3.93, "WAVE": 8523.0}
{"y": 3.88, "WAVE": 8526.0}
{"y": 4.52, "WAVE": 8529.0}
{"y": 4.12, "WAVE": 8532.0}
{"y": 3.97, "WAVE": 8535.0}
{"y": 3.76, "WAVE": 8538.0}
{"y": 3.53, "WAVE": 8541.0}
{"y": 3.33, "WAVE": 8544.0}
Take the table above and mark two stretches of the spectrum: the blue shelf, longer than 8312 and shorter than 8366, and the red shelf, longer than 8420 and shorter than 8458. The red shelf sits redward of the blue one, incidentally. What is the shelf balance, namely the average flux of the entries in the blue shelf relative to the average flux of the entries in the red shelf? 1.02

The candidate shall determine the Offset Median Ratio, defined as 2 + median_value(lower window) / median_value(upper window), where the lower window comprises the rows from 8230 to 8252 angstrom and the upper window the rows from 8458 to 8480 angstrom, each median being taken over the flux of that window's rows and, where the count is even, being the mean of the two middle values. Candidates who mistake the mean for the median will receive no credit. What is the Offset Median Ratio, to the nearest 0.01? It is 3.08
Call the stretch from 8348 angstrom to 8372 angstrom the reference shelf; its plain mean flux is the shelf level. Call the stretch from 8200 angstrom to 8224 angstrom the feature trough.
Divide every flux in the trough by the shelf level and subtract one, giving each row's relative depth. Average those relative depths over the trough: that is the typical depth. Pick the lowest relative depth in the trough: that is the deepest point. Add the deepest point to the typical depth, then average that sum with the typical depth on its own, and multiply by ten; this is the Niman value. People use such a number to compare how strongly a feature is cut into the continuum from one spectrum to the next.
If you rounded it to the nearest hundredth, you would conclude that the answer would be -1.18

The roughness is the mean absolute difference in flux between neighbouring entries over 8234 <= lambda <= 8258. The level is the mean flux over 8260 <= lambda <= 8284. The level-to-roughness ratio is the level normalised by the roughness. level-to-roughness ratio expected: 10.3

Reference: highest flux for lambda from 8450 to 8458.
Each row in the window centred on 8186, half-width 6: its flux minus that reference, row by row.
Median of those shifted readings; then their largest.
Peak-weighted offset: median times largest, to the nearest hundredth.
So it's -0.12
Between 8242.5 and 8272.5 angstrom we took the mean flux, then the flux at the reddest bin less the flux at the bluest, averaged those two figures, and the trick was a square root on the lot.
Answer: 1.56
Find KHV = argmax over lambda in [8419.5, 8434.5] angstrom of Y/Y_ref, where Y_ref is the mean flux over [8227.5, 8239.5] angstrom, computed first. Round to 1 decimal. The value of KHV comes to 8424.0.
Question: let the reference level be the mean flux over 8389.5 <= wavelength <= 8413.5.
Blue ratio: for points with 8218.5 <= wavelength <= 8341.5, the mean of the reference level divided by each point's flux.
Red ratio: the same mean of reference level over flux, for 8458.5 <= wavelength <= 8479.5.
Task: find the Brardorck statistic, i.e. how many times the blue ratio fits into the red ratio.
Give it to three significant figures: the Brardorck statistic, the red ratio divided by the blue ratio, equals 1.04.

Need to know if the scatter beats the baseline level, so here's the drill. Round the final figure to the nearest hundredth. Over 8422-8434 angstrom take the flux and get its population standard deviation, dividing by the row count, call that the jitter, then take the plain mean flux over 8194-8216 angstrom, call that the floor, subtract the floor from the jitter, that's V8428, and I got -4.03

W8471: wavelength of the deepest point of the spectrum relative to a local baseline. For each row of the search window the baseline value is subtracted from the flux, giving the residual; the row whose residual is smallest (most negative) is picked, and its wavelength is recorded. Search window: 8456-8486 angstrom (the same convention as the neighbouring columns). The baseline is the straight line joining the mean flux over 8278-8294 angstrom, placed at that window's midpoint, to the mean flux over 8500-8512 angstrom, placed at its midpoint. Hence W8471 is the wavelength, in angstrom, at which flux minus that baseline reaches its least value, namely 8478.0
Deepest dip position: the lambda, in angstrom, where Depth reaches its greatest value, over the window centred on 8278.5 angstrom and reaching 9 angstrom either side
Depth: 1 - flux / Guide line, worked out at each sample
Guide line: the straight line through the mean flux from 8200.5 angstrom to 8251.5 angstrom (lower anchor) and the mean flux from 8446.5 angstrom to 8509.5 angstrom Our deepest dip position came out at 8286.0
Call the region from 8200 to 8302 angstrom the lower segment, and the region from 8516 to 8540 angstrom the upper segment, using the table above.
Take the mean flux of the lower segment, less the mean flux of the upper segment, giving 0.60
